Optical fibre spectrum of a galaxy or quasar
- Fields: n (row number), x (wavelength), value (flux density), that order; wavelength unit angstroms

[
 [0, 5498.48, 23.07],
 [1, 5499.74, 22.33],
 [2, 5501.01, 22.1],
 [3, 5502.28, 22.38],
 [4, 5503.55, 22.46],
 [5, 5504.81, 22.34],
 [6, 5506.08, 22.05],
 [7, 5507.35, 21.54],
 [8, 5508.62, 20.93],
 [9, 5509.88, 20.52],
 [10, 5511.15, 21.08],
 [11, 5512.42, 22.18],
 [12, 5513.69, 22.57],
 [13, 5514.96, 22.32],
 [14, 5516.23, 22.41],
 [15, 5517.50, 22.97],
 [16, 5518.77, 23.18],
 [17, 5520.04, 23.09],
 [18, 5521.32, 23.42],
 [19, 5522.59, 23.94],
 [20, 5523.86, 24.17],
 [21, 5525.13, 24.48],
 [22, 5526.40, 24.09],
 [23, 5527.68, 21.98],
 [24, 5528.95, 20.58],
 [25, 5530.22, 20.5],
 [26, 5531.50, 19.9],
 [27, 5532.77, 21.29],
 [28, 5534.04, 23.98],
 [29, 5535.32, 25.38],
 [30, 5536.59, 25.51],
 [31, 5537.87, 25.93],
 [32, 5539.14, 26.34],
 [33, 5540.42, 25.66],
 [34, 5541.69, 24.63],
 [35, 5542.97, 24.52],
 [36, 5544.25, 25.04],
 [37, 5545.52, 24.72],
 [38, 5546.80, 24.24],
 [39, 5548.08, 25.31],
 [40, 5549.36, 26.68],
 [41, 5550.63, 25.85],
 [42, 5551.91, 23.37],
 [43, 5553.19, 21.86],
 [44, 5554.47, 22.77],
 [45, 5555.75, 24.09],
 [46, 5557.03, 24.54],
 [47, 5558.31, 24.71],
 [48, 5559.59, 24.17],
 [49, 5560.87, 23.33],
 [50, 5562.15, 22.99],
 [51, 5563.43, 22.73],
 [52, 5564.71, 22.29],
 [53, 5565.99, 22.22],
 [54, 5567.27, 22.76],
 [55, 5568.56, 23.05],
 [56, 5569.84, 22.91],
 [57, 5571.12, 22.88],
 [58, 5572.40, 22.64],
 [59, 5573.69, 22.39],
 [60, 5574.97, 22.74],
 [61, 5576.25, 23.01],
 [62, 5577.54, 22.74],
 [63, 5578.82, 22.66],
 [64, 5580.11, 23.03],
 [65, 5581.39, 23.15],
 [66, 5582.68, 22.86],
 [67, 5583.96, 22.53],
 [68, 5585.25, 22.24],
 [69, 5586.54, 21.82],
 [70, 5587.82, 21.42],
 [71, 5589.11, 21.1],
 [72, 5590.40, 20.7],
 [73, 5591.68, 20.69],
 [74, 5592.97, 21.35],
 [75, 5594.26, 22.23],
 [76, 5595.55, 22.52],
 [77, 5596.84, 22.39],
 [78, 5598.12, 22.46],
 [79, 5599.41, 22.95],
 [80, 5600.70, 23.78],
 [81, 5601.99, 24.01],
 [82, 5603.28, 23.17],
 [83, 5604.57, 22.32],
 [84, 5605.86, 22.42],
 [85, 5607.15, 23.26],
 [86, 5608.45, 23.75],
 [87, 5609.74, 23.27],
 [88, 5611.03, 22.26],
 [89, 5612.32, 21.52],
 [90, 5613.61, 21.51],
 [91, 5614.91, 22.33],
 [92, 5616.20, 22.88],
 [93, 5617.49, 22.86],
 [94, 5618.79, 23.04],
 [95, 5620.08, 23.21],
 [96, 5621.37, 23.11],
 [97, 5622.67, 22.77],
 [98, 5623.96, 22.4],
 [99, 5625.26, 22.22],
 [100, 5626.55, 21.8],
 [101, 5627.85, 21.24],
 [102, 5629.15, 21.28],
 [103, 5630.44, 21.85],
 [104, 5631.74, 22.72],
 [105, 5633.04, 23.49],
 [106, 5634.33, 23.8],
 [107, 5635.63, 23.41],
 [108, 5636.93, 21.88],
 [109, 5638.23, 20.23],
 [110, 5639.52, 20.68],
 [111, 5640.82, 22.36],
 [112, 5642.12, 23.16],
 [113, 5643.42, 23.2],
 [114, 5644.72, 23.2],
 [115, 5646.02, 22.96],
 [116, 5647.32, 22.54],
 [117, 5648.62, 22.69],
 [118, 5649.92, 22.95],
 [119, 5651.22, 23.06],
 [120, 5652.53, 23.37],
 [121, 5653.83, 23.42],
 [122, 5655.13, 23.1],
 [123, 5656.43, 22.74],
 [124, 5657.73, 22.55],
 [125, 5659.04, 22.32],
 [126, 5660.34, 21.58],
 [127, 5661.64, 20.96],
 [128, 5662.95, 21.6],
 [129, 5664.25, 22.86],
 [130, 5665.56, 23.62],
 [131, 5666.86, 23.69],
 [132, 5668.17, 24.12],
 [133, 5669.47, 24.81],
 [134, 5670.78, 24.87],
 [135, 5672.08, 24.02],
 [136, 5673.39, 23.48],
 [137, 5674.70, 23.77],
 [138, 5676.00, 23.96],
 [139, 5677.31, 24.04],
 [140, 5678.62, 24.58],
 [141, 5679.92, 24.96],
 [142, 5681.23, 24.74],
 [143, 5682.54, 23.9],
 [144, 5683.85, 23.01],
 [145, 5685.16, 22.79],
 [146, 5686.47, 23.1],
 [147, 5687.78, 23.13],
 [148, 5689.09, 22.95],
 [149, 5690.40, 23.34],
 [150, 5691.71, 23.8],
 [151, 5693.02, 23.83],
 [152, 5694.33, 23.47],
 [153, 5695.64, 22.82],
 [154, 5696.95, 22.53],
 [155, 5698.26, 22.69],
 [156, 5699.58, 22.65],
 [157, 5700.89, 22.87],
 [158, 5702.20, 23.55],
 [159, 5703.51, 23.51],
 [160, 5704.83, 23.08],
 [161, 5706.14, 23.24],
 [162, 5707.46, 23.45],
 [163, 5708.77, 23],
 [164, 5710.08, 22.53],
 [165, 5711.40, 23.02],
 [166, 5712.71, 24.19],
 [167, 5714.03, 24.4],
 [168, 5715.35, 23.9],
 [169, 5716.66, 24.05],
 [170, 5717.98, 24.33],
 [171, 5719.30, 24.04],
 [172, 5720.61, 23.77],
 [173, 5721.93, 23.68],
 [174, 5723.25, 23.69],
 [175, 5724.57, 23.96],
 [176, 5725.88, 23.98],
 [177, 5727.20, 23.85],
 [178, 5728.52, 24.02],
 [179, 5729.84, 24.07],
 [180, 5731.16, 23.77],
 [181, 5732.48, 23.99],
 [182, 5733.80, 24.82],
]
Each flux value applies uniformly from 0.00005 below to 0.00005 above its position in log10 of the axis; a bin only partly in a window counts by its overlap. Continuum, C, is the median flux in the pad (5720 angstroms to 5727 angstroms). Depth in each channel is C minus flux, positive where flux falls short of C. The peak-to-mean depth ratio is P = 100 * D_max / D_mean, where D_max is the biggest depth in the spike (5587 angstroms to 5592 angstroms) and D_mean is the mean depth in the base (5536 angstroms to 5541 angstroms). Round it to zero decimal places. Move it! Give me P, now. -147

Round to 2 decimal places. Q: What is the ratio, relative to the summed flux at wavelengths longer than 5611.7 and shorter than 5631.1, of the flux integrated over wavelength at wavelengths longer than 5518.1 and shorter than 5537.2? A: 1.32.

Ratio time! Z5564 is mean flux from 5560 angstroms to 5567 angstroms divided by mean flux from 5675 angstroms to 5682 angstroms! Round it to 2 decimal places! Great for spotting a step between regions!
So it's 0.93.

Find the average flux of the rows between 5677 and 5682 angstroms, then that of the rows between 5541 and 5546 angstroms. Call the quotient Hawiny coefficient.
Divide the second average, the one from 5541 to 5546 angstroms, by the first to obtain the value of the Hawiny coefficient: 1.01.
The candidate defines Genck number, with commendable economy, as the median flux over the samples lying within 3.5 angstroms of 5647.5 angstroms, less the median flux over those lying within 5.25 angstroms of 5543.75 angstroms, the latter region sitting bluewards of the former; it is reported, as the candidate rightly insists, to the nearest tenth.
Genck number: -1.9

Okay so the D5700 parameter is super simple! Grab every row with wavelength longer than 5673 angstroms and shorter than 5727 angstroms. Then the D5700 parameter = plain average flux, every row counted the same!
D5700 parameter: 23.56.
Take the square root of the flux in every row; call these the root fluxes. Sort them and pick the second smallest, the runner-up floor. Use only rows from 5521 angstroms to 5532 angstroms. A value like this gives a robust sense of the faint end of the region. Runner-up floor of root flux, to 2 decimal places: 4.53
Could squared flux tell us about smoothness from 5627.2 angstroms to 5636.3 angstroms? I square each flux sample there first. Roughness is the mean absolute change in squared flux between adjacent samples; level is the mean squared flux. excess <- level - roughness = 487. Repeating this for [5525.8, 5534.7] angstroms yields 415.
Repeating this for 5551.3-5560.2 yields 522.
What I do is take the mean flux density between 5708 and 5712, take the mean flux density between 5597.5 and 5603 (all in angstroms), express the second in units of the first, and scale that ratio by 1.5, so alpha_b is 1.53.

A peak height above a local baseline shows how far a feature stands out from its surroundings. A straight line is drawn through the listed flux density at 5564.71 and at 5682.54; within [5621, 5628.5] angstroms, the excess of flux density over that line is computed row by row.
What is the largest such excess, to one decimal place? 0.0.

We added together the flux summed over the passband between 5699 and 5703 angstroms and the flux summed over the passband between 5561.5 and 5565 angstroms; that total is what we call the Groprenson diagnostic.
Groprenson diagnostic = 137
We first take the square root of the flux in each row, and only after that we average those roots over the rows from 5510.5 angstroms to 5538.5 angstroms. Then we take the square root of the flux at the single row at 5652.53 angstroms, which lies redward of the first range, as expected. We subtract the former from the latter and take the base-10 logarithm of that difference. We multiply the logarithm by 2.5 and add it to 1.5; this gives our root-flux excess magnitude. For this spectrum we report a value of -1.8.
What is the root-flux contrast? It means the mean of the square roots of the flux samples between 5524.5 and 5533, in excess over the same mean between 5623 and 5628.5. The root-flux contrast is -0.01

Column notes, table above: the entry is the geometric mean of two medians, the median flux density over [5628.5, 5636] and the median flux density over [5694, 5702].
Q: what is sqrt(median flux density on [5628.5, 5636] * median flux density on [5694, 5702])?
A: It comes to 22.9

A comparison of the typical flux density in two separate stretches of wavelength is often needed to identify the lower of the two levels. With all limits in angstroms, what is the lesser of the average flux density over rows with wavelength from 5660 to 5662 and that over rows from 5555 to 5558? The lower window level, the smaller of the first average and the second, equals 21.3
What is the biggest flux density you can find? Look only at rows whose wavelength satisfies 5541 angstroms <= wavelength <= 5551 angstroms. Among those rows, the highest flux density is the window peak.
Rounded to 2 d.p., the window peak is 26.68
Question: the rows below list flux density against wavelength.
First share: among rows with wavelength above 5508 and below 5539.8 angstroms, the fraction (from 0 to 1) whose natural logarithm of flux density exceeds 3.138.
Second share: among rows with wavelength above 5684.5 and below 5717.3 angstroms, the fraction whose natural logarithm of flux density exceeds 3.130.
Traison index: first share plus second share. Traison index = 1.20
